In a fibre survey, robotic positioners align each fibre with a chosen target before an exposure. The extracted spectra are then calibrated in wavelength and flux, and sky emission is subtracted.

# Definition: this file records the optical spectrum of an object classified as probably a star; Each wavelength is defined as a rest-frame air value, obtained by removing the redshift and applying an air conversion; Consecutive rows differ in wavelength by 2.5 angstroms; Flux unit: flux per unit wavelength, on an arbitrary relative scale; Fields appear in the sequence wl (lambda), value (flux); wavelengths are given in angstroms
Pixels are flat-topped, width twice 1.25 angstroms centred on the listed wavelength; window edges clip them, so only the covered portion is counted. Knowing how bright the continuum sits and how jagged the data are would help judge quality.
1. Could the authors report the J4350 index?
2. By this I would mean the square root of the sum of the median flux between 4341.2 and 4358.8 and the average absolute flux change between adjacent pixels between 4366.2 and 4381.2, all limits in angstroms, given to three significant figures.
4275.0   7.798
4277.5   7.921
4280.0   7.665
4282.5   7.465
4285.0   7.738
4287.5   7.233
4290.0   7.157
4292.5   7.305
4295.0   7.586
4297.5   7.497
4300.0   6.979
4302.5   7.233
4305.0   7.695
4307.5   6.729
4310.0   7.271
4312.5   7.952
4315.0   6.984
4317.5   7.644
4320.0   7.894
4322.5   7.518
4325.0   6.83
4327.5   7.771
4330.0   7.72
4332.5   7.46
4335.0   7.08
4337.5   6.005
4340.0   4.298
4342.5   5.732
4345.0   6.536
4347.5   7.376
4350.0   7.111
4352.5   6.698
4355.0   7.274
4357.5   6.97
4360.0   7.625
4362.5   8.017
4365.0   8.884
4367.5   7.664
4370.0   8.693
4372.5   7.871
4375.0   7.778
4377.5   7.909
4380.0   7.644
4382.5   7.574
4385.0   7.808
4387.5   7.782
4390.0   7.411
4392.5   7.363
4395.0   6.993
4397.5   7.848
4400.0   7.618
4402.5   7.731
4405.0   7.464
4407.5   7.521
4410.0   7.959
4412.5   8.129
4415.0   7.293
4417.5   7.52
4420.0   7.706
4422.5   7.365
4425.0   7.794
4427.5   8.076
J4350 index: 2.73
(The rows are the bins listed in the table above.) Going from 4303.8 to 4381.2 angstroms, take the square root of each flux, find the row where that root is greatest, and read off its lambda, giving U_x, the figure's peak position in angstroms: 4365.0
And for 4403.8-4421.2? 4412.5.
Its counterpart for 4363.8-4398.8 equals 4365.0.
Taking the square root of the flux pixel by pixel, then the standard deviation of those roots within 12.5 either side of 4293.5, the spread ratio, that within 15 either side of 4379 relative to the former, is 1.8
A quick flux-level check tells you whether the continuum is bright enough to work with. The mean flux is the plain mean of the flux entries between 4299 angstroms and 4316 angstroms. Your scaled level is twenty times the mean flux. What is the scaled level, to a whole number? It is 145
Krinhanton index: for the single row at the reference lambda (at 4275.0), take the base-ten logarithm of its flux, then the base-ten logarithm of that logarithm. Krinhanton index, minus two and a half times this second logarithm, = 0.124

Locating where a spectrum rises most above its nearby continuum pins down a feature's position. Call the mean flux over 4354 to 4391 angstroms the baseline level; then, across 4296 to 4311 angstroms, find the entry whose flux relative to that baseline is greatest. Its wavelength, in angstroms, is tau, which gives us 4305.0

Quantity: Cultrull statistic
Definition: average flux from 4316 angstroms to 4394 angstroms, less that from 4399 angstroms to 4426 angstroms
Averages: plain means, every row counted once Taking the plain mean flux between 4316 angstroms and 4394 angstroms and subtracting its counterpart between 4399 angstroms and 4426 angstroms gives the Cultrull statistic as -0.29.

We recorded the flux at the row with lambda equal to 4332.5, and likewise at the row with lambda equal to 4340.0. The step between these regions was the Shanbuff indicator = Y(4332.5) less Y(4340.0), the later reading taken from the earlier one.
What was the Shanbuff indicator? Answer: 3.2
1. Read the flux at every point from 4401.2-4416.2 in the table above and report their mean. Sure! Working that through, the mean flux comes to 7.7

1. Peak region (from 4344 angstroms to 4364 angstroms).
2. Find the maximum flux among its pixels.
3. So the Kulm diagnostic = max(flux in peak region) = 8.017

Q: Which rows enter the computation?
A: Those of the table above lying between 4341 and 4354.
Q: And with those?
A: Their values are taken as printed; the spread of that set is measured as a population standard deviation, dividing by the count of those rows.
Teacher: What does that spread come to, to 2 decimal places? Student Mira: 0.56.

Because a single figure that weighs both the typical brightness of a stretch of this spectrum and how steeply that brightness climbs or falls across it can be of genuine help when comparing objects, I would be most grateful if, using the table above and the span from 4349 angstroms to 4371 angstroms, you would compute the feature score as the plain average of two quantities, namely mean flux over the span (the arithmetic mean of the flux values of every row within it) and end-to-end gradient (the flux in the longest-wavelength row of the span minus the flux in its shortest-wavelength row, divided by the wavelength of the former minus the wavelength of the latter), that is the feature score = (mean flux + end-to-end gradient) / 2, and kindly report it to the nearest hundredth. 3.87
